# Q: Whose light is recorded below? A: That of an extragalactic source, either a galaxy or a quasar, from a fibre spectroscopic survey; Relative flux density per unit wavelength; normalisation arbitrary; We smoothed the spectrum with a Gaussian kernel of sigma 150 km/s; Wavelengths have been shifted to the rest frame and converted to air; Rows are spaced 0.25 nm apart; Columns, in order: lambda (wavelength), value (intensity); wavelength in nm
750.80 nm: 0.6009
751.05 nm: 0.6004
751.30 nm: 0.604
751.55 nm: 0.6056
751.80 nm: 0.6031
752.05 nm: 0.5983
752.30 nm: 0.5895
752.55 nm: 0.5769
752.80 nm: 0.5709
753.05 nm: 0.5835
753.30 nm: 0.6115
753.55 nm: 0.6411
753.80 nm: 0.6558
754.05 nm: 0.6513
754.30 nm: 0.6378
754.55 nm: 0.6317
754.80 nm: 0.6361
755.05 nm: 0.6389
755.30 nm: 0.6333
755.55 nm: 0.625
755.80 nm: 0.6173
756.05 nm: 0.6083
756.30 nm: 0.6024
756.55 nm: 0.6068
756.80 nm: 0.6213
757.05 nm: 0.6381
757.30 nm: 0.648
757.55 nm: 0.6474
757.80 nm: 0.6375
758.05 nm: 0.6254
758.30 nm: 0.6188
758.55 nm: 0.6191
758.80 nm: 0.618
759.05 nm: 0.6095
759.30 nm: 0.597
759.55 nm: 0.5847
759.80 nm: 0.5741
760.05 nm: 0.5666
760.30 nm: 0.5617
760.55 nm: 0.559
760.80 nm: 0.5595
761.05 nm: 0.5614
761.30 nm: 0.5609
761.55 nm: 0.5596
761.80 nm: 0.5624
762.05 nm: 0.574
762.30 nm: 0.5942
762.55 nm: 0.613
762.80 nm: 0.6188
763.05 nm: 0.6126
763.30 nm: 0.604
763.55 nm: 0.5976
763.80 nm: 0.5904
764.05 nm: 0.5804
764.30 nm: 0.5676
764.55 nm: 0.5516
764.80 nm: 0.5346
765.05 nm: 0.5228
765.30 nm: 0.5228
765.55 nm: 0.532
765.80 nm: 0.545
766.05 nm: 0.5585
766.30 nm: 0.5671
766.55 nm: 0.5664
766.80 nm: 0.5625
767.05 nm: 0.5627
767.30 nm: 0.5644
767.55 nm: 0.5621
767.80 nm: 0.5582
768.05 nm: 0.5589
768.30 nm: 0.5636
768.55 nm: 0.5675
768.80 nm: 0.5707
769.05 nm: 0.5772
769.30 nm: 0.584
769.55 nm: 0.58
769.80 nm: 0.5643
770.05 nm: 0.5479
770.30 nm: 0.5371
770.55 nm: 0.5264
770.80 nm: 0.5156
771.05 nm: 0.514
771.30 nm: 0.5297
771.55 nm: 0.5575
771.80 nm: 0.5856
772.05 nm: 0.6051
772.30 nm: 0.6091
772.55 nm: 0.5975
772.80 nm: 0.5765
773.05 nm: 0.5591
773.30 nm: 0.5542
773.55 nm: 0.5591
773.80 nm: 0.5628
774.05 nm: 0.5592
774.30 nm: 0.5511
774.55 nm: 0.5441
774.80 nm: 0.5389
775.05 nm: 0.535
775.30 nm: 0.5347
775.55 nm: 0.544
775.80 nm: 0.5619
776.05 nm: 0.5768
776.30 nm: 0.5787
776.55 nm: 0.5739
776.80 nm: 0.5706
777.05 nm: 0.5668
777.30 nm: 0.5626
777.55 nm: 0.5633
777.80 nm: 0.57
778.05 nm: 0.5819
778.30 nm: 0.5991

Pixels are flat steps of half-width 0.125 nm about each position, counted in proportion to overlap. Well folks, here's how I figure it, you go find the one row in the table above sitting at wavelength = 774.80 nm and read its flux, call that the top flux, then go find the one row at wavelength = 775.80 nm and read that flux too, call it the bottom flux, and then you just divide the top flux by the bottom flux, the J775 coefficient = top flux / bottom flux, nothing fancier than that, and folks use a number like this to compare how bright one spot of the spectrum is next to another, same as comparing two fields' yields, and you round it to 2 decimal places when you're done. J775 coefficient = 0.96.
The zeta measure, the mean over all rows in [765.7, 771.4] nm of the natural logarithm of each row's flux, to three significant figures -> -0.588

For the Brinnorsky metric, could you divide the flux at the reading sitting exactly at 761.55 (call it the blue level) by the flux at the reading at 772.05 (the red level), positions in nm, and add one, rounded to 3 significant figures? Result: 1.92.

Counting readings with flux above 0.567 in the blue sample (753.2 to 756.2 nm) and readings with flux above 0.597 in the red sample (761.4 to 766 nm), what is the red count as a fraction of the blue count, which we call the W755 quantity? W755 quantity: 0.42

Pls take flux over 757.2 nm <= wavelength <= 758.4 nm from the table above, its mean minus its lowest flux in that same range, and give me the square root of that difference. 0.129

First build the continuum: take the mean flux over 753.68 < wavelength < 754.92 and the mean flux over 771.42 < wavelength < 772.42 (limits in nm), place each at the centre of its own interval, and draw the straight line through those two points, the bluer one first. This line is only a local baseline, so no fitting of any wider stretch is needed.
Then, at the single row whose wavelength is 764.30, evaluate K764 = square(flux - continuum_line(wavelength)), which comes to 0.0020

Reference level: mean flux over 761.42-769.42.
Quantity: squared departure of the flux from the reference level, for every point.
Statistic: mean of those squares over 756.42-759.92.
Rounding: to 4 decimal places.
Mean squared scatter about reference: 0.0028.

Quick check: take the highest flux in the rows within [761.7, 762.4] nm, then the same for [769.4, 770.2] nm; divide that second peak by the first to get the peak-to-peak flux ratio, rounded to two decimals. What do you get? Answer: 0.98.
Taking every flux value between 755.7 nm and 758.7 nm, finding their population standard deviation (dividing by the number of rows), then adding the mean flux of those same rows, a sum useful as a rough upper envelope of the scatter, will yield 0.64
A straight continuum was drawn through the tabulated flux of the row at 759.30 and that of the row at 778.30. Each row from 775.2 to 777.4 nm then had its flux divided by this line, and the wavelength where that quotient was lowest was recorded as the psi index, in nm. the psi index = 775.30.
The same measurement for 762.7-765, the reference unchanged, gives 764.80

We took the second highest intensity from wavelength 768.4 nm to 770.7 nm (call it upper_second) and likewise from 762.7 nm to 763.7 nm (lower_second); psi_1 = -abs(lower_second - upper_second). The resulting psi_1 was -0.033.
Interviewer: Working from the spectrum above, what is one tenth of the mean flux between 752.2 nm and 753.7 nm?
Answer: 0.060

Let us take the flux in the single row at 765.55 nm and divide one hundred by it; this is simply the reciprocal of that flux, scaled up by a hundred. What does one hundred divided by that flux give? 188.0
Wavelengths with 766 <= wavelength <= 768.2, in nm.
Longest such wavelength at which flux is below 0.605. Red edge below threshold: 768.05 nm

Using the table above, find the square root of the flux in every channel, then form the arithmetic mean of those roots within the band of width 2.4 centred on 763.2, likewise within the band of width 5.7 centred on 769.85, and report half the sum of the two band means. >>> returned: 0.761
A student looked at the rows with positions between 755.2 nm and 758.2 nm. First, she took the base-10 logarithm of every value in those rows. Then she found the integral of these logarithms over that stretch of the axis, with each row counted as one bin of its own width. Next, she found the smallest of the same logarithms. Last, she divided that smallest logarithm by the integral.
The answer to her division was 0.360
